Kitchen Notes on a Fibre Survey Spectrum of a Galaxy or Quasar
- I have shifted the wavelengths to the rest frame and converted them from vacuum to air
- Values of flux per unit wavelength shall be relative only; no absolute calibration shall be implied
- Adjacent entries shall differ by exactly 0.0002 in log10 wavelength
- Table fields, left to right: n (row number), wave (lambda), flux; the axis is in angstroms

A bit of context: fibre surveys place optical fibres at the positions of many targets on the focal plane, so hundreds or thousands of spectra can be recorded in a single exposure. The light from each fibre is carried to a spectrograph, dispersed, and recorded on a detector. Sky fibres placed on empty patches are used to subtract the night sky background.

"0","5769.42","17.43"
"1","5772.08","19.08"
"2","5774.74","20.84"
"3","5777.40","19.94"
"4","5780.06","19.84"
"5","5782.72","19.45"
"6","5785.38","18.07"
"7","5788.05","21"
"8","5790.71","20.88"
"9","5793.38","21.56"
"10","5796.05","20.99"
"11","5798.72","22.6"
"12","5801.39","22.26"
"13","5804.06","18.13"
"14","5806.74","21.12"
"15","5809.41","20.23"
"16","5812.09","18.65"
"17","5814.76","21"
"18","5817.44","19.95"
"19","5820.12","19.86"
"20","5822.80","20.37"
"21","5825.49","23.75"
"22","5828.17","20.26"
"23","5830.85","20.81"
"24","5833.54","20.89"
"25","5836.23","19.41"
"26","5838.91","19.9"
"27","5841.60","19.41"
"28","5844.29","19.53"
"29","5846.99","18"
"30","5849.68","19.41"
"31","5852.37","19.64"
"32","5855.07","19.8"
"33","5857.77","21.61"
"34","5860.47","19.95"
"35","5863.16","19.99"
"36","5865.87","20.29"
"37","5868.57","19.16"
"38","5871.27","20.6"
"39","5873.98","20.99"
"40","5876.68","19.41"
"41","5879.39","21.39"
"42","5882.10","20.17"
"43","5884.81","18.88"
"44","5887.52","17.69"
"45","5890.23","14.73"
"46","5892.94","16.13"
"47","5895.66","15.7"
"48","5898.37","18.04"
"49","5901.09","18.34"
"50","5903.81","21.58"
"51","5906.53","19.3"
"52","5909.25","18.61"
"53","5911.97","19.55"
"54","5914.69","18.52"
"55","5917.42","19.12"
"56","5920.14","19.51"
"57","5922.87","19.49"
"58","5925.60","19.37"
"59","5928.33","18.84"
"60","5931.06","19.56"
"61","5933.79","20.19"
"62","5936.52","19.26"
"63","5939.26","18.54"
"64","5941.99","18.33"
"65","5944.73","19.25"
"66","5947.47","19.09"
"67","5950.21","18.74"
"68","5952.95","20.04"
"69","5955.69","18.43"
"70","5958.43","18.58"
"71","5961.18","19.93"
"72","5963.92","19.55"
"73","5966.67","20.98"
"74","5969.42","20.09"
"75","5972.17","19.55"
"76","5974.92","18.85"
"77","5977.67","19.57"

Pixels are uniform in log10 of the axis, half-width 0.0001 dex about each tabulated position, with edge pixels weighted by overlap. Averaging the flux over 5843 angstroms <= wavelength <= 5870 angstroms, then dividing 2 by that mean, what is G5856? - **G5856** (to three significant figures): 0.101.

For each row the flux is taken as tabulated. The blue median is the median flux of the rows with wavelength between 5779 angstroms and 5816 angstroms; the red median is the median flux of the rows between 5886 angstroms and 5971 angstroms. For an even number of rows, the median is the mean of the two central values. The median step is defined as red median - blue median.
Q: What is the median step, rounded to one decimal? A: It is -1.8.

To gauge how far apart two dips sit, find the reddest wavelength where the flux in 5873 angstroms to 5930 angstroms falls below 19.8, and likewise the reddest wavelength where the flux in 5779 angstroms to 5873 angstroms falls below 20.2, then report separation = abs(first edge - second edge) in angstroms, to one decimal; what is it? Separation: 59.8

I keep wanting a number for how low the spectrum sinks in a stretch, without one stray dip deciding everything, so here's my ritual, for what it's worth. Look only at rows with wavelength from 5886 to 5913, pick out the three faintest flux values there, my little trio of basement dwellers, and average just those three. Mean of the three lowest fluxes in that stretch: 15.5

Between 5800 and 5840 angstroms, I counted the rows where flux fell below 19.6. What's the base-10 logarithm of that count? 0.48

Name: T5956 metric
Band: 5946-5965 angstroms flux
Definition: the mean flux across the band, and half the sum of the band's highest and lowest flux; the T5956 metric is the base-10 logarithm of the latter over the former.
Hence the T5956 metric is 0.0009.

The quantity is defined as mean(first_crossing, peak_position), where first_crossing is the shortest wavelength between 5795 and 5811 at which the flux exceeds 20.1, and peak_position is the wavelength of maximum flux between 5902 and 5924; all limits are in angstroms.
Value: 5849.9 angstroms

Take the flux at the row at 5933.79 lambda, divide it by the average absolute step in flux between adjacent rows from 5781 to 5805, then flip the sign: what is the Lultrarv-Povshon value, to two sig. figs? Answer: -14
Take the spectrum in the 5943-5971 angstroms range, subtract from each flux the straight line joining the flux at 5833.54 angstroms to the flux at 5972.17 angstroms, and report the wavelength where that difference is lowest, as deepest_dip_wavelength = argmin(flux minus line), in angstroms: 5955.69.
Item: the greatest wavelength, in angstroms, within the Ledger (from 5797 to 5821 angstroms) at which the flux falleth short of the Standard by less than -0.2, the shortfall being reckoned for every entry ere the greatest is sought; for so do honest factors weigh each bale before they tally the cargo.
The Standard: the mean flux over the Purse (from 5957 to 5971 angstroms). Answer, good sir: 5814.76 angstroms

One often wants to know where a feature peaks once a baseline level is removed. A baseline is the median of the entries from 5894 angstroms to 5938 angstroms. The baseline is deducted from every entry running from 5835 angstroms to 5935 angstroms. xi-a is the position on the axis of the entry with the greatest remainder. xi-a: 5857.77 angstroms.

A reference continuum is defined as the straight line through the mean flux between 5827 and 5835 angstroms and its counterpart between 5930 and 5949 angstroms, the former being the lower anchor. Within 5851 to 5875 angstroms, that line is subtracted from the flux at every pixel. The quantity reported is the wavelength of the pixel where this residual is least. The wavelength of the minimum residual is 5868.57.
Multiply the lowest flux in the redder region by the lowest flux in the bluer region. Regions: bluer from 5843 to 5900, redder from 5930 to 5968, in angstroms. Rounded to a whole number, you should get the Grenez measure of 270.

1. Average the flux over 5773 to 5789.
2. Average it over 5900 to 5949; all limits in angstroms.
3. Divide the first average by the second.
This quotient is 1.03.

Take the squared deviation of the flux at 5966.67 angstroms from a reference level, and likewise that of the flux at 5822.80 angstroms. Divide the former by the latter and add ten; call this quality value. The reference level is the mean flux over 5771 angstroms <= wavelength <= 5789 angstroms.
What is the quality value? 14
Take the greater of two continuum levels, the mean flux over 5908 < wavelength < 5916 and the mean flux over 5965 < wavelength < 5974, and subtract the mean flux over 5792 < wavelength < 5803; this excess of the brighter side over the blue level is -1.6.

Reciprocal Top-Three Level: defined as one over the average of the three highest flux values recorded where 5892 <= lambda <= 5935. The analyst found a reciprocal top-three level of 0.0489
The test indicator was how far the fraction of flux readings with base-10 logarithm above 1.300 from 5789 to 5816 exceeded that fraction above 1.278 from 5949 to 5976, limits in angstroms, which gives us 0.2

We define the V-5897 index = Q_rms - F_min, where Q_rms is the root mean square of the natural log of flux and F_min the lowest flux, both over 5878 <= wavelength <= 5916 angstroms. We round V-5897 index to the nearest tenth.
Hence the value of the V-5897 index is -11.8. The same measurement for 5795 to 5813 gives -15.1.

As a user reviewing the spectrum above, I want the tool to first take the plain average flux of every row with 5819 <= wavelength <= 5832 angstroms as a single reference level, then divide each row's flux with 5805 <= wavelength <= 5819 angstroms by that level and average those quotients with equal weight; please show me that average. 0.96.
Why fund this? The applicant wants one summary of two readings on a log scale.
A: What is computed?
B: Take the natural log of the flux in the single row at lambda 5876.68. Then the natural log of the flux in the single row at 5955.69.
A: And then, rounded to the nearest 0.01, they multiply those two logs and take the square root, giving 2.94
